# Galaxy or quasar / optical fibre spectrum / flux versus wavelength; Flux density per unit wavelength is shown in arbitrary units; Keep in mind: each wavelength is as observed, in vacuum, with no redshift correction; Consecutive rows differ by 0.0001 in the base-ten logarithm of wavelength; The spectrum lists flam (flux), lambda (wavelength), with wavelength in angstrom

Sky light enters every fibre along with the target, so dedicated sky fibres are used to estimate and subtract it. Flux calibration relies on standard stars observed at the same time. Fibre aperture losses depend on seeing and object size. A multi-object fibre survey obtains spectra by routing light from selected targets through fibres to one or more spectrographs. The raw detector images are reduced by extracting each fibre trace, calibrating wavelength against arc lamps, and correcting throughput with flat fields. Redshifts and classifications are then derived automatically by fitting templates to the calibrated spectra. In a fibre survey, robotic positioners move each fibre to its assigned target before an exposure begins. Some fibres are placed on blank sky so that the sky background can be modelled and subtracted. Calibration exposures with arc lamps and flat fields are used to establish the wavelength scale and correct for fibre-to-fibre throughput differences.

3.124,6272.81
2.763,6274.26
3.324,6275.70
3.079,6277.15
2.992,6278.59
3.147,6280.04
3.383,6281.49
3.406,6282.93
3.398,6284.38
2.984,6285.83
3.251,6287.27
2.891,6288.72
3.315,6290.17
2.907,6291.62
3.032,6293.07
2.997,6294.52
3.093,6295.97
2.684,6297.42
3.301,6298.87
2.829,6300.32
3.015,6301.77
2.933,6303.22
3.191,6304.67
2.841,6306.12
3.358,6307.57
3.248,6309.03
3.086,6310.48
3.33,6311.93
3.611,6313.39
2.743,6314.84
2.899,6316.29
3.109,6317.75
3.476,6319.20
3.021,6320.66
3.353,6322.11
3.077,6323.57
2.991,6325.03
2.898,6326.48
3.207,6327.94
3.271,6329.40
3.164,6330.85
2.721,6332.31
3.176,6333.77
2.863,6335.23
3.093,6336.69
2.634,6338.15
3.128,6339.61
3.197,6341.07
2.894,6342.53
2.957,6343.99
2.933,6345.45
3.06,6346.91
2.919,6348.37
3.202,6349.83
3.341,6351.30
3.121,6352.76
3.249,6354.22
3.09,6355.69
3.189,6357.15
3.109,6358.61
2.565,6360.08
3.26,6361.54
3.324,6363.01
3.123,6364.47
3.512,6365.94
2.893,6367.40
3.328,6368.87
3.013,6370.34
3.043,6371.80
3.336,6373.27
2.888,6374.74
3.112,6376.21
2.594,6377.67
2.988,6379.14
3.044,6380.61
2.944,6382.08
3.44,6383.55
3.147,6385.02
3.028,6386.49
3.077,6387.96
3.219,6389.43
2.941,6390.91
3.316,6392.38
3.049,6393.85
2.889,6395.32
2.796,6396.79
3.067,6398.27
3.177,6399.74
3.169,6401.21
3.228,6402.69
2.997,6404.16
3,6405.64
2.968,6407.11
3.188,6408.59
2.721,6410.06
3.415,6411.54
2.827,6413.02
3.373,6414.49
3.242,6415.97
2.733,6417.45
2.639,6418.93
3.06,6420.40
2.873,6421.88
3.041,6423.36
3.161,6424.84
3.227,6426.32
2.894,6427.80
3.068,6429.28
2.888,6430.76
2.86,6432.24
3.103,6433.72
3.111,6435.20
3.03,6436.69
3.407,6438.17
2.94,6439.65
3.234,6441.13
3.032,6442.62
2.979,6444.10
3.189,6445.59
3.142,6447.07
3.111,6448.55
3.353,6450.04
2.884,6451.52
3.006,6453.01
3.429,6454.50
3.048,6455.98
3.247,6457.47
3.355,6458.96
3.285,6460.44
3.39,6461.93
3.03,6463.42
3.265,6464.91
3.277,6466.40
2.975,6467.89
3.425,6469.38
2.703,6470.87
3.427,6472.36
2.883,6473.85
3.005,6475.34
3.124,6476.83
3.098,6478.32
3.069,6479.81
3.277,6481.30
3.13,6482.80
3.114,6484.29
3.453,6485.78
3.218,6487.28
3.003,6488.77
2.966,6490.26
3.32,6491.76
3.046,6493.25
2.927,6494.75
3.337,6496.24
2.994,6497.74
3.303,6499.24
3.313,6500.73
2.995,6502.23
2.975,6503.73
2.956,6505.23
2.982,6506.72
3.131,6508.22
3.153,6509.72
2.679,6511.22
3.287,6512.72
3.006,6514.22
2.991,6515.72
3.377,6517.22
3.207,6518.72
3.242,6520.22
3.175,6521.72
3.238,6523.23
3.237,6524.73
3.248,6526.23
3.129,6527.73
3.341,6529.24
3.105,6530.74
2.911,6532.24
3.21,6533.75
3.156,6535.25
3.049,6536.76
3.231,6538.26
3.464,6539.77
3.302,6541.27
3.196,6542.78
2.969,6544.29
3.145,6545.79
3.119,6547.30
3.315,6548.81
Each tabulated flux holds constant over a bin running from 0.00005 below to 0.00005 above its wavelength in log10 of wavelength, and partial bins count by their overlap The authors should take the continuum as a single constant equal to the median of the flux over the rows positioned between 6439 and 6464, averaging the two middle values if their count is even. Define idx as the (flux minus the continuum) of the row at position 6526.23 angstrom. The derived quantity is 0.11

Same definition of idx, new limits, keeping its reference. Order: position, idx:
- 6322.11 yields 0.21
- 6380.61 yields -0.10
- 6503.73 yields -0.17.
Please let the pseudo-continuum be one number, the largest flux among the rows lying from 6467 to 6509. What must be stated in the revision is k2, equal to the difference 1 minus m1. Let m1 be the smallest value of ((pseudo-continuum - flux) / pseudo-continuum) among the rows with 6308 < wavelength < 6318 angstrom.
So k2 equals 1.05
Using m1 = -0.046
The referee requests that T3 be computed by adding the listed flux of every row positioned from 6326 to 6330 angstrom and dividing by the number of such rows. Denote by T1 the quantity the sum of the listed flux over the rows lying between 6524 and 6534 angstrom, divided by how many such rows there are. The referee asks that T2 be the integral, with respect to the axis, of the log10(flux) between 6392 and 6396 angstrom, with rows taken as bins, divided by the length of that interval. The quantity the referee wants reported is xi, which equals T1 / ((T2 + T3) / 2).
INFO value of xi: 1.75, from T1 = 3.17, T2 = 0.49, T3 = 3.13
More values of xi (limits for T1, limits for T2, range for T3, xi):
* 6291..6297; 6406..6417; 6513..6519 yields 1.66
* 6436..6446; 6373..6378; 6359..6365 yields 1.76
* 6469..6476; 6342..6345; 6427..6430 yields 1.79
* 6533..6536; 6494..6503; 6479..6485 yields 1.75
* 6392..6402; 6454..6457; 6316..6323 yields 1.67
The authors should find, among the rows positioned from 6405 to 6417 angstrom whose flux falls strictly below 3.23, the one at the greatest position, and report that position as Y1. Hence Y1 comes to 6413.02 angstrom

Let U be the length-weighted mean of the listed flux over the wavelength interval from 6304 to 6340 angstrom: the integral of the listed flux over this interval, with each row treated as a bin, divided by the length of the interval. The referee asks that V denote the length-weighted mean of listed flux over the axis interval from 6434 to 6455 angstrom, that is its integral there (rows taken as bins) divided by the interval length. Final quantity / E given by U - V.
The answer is -0.03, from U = 3.10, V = 3.13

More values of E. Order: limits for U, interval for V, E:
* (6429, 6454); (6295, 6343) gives 0.01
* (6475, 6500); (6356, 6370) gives 0.00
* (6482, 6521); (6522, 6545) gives -0.07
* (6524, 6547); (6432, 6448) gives 0.08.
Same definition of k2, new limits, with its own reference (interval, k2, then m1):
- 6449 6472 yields 0.99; 0.007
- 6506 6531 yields 0.98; 0.022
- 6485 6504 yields 1.00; 0.000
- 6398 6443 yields 0.99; 0.011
